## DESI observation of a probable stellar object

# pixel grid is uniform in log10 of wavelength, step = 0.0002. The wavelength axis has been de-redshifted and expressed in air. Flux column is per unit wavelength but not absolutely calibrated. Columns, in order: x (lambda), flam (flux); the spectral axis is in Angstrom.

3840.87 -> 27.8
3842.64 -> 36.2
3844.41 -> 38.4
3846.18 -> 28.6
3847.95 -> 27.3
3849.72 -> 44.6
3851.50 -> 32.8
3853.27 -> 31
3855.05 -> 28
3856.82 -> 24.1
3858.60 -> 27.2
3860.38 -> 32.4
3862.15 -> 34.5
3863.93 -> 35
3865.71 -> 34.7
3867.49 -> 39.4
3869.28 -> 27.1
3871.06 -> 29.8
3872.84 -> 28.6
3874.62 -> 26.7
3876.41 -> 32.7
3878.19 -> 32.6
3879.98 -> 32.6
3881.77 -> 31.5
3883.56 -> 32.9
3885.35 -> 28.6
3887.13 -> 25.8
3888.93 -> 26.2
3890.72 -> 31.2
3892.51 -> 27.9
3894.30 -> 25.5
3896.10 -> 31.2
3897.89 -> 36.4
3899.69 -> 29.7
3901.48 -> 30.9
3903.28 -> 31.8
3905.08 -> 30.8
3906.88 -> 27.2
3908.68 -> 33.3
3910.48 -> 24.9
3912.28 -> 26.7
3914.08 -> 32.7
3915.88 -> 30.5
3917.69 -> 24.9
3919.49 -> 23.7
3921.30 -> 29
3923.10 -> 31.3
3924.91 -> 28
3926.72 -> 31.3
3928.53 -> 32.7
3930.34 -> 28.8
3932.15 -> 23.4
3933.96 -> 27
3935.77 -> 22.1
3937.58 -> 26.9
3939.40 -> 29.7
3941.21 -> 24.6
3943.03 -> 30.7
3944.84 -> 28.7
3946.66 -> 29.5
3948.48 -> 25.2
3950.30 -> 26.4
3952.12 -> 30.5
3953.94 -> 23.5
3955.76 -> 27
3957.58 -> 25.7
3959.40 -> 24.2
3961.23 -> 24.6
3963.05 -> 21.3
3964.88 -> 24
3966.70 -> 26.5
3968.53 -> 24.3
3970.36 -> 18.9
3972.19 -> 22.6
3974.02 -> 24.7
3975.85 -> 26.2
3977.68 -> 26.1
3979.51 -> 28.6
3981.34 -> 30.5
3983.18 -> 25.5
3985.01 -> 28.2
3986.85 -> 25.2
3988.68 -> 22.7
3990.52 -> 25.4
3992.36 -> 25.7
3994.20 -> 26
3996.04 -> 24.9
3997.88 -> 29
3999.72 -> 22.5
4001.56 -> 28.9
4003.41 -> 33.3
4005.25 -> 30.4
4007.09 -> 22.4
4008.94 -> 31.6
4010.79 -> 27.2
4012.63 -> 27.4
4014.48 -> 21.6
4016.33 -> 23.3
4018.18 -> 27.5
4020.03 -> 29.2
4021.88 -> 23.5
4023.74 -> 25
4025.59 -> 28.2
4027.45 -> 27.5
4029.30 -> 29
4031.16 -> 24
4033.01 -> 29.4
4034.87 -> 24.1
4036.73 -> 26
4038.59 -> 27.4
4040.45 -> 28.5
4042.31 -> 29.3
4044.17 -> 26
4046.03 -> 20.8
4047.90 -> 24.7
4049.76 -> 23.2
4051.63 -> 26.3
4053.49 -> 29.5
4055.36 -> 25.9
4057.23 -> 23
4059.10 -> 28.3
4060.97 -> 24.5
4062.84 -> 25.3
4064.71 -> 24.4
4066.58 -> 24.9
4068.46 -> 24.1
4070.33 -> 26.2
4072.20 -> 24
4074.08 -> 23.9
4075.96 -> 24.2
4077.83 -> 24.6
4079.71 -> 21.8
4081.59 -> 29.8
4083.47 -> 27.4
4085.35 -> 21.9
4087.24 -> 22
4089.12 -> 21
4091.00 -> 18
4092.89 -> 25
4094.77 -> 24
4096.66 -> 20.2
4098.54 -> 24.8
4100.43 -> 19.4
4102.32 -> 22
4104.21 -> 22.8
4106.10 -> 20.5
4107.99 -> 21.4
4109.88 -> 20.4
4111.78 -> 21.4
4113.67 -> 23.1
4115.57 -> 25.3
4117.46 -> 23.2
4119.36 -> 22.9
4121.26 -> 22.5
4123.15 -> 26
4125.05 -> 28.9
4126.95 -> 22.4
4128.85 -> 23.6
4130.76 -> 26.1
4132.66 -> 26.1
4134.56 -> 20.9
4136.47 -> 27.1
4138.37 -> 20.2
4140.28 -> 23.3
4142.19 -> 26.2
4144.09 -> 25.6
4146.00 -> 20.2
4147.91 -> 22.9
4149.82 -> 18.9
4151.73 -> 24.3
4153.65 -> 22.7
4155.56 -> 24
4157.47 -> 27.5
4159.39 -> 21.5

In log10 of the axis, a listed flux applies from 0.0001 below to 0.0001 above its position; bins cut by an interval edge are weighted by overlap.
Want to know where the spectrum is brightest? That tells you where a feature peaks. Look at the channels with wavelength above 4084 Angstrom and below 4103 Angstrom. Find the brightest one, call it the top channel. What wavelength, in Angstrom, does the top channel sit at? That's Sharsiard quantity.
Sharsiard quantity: 4092.89 Angstrom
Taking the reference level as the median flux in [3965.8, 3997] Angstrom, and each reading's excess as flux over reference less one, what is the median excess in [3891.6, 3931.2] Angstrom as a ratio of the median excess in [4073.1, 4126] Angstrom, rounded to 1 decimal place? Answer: -1.7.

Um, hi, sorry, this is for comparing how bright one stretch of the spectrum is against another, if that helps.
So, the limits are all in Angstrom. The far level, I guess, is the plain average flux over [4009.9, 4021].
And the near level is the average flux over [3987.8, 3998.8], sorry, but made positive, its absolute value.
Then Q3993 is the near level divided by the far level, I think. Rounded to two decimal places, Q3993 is 0.98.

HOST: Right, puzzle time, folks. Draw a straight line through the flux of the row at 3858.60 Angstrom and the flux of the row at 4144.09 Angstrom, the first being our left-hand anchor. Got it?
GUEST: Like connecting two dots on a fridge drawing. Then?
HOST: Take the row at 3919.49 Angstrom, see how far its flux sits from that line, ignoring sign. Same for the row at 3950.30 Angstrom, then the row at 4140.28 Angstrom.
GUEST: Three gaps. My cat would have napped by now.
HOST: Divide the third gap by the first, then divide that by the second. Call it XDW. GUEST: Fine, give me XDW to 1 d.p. 2.6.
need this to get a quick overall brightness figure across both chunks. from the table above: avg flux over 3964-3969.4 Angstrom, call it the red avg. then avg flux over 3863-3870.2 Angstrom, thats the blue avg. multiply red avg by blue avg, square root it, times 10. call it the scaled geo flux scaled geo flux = 291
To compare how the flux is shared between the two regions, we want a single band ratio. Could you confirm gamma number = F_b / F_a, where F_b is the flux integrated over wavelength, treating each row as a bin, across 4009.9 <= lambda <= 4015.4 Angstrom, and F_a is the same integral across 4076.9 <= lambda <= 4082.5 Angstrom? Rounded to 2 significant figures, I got 0.98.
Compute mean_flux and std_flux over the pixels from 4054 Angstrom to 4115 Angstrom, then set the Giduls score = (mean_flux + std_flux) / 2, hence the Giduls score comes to 13.0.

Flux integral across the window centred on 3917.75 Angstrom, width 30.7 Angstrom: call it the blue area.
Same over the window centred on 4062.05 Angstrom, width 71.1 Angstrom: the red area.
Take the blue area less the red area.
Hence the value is -891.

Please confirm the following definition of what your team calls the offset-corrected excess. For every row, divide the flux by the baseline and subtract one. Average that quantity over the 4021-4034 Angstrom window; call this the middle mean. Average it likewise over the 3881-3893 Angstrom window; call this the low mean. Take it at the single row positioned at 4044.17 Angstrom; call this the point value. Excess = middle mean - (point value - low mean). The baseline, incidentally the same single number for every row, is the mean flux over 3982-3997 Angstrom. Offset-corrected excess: 0.17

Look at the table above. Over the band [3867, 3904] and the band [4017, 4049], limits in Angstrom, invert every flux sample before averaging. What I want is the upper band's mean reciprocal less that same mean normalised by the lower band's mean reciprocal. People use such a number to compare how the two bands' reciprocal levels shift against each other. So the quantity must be -1.11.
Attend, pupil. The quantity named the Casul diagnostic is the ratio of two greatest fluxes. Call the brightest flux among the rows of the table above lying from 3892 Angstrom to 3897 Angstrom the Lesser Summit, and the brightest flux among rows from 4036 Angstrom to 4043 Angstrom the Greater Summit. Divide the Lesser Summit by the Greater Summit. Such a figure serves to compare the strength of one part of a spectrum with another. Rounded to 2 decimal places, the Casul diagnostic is 1.06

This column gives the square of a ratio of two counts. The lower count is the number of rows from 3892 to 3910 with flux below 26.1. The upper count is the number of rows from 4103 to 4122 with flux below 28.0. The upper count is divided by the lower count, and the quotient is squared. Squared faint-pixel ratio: 100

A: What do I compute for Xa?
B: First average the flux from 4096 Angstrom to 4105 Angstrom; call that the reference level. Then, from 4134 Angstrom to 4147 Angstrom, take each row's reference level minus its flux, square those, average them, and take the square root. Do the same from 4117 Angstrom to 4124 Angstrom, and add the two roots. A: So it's 5.4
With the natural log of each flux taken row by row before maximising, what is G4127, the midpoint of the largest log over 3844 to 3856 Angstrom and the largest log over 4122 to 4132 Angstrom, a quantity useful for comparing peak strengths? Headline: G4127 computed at 3.58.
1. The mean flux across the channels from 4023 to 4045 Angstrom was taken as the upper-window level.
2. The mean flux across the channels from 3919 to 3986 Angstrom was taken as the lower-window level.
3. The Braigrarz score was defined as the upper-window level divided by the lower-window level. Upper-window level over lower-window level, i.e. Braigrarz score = 1.02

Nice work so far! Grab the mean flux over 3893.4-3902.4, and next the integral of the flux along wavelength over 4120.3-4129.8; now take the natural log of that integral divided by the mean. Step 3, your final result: 2.03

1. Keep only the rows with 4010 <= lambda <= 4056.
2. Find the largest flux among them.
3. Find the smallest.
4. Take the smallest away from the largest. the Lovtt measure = 8.7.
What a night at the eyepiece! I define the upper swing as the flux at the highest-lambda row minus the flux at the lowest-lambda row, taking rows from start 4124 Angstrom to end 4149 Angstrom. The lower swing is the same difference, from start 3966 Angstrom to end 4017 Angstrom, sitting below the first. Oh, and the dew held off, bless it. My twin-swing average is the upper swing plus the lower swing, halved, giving -4.6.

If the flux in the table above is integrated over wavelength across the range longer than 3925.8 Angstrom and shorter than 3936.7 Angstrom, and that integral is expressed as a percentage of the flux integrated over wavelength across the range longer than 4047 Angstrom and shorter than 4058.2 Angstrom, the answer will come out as 105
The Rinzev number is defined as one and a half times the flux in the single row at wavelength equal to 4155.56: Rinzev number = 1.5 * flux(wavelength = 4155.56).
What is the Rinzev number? 36.0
